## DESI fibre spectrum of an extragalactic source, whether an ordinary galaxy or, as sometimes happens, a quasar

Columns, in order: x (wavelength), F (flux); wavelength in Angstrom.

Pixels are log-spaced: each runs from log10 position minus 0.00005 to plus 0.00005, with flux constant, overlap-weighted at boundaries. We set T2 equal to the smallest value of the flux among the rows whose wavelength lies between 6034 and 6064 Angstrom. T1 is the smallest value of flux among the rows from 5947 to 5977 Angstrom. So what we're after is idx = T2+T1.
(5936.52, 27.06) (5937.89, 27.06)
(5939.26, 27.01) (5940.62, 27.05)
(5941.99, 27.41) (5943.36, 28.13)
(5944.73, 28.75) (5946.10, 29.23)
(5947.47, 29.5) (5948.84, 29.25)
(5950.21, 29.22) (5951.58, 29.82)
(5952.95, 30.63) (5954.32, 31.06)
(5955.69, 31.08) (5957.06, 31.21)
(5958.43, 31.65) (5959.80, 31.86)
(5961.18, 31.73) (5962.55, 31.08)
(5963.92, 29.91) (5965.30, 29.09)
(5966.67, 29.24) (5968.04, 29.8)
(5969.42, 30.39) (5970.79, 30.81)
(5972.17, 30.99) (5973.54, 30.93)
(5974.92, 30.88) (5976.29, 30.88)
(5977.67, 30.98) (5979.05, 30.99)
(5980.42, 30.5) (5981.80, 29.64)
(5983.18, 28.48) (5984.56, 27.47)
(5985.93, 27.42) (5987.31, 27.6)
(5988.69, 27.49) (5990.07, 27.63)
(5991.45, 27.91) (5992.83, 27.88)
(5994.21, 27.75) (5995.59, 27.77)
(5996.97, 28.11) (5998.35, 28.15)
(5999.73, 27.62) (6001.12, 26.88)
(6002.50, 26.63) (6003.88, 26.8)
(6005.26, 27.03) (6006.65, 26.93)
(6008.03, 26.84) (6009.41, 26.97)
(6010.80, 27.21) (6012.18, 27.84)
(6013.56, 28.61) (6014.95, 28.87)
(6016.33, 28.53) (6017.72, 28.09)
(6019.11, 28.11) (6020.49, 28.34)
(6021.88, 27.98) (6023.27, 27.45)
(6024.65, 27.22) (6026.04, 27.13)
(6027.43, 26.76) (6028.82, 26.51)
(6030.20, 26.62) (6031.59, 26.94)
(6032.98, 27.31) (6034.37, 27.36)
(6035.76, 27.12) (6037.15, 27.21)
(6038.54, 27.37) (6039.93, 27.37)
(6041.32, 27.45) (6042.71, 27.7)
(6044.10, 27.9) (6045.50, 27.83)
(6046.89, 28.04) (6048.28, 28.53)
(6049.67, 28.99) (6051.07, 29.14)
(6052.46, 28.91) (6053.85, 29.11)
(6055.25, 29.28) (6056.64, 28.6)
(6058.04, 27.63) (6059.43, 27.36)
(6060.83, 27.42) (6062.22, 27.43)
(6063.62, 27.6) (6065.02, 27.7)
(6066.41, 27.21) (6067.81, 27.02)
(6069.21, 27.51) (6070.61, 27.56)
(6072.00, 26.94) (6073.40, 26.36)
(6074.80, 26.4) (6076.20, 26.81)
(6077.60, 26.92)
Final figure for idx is 56.2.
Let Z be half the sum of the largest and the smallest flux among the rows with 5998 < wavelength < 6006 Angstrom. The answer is 27.4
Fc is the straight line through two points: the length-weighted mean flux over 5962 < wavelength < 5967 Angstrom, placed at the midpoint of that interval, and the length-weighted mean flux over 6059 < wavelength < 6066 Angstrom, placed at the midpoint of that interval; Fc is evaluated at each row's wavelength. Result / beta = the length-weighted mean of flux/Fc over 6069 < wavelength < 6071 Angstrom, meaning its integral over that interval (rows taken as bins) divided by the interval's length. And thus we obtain 1.01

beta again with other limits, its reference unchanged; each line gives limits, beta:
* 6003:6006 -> 0.93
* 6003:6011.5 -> 0.94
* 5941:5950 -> 0.95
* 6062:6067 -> 1.00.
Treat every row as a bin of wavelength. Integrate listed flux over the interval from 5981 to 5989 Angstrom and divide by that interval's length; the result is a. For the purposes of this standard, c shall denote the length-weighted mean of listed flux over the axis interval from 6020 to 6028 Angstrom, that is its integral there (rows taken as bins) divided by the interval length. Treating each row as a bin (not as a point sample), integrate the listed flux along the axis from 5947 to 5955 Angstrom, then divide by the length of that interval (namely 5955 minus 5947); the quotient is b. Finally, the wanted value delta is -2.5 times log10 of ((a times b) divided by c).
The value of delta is -3.71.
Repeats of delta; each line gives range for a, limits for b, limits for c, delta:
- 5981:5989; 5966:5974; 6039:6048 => -3.72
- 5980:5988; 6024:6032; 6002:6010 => -3.63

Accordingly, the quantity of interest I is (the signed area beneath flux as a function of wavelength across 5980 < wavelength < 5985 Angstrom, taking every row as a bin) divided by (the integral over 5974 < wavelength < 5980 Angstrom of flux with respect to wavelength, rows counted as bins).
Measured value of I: 0.78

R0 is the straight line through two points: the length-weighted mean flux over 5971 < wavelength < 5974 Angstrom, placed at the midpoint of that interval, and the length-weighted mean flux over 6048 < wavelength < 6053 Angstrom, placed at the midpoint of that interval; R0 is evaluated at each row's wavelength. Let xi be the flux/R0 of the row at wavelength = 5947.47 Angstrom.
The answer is 0.934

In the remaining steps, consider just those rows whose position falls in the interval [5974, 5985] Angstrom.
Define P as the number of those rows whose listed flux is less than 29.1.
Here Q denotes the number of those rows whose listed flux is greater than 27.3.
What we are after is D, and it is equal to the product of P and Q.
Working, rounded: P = 2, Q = 8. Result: 16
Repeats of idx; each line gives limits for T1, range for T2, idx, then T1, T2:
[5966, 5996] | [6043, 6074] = 53.8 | 27.42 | 26.36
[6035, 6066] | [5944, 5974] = 55.9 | 27.12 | 28.75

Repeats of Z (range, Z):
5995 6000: 27.9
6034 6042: 27.3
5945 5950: 29.4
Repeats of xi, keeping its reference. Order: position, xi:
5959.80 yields 1.019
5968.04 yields 0.960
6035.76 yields 0.926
